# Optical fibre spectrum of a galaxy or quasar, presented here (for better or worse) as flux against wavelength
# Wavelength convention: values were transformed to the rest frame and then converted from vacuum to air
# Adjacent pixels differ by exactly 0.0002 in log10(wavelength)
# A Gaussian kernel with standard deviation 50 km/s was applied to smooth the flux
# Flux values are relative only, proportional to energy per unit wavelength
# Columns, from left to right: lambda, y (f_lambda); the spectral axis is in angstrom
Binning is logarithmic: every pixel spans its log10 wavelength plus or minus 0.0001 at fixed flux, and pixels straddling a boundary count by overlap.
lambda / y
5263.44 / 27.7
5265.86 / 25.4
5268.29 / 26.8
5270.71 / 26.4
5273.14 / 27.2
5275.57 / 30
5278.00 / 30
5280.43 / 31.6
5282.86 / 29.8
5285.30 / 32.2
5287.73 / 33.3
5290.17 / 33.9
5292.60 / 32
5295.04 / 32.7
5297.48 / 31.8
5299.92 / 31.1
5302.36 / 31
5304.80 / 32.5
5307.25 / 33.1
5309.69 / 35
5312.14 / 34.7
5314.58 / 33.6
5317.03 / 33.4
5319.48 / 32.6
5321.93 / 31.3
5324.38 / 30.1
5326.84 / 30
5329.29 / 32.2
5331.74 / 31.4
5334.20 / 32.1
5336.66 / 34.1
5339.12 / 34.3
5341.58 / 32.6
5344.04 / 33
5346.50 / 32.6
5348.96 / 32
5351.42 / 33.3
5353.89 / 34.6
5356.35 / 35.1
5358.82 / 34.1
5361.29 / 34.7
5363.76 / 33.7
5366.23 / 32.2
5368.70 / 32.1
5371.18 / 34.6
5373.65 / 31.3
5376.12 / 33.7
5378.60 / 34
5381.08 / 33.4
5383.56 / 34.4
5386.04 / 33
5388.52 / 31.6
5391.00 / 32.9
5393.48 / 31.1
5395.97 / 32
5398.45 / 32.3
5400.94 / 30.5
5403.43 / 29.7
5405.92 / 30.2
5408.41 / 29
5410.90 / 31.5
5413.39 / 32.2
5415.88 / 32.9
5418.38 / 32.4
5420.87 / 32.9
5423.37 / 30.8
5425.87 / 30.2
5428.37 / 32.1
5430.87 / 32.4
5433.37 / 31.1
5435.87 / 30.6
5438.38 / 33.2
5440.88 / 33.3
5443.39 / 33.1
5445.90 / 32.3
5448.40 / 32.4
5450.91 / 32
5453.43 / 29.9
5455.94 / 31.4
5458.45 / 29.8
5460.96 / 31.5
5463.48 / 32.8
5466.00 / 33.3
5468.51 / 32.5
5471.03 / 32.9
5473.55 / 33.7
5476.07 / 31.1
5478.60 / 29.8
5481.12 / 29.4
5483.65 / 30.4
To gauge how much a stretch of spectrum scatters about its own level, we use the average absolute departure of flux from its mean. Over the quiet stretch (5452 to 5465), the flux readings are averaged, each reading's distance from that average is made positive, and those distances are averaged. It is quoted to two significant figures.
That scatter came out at 0.98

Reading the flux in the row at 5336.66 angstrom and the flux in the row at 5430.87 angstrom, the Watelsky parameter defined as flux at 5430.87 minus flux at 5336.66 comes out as -1.7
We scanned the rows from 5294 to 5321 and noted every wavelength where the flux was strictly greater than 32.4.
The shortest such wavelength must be 5295.04 angstrom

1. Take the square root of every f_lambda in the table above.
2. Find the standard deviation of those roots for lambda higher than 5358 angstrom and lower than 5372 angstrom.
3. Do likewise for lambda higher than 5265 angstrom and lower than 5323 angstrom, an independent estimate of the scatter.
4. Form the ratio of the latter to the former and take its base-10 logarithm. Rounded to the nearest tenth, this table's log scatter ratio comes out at 0.4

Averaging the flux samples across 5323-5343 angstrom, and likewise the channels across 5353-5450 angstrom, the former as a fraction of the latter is 0.99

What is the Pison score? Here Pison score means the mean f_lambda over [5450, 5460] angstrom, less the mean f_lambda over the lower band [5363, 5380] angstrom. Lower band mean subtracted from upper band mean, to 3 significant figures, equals -2.31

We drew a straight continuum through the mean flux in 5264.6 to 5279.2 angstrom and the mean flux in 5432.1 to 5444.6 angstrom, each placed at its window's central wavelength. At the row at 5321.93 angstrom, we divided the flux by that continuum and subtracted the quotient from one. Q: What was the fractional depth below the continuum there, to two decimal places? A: -0.08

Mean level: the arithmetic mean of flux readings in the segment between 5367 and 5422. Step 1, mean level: 32.2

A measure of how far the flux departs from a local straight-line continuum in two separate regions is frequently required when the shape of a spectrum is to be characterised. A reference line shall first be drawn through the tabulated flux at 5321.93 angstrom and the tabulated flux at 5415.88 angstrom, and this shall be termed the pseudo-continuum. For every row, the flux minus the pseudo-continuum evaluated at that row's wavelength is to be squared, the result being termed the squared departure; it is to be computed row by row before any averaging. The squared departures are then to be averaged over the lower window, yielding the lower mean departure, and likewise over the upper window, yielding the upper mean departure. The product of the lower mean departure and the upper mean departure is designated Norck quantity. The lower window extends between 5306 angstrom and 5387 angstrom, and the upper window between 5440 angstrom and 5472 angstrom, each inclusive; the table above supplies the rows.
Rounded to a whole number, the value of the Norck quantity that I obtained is 13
